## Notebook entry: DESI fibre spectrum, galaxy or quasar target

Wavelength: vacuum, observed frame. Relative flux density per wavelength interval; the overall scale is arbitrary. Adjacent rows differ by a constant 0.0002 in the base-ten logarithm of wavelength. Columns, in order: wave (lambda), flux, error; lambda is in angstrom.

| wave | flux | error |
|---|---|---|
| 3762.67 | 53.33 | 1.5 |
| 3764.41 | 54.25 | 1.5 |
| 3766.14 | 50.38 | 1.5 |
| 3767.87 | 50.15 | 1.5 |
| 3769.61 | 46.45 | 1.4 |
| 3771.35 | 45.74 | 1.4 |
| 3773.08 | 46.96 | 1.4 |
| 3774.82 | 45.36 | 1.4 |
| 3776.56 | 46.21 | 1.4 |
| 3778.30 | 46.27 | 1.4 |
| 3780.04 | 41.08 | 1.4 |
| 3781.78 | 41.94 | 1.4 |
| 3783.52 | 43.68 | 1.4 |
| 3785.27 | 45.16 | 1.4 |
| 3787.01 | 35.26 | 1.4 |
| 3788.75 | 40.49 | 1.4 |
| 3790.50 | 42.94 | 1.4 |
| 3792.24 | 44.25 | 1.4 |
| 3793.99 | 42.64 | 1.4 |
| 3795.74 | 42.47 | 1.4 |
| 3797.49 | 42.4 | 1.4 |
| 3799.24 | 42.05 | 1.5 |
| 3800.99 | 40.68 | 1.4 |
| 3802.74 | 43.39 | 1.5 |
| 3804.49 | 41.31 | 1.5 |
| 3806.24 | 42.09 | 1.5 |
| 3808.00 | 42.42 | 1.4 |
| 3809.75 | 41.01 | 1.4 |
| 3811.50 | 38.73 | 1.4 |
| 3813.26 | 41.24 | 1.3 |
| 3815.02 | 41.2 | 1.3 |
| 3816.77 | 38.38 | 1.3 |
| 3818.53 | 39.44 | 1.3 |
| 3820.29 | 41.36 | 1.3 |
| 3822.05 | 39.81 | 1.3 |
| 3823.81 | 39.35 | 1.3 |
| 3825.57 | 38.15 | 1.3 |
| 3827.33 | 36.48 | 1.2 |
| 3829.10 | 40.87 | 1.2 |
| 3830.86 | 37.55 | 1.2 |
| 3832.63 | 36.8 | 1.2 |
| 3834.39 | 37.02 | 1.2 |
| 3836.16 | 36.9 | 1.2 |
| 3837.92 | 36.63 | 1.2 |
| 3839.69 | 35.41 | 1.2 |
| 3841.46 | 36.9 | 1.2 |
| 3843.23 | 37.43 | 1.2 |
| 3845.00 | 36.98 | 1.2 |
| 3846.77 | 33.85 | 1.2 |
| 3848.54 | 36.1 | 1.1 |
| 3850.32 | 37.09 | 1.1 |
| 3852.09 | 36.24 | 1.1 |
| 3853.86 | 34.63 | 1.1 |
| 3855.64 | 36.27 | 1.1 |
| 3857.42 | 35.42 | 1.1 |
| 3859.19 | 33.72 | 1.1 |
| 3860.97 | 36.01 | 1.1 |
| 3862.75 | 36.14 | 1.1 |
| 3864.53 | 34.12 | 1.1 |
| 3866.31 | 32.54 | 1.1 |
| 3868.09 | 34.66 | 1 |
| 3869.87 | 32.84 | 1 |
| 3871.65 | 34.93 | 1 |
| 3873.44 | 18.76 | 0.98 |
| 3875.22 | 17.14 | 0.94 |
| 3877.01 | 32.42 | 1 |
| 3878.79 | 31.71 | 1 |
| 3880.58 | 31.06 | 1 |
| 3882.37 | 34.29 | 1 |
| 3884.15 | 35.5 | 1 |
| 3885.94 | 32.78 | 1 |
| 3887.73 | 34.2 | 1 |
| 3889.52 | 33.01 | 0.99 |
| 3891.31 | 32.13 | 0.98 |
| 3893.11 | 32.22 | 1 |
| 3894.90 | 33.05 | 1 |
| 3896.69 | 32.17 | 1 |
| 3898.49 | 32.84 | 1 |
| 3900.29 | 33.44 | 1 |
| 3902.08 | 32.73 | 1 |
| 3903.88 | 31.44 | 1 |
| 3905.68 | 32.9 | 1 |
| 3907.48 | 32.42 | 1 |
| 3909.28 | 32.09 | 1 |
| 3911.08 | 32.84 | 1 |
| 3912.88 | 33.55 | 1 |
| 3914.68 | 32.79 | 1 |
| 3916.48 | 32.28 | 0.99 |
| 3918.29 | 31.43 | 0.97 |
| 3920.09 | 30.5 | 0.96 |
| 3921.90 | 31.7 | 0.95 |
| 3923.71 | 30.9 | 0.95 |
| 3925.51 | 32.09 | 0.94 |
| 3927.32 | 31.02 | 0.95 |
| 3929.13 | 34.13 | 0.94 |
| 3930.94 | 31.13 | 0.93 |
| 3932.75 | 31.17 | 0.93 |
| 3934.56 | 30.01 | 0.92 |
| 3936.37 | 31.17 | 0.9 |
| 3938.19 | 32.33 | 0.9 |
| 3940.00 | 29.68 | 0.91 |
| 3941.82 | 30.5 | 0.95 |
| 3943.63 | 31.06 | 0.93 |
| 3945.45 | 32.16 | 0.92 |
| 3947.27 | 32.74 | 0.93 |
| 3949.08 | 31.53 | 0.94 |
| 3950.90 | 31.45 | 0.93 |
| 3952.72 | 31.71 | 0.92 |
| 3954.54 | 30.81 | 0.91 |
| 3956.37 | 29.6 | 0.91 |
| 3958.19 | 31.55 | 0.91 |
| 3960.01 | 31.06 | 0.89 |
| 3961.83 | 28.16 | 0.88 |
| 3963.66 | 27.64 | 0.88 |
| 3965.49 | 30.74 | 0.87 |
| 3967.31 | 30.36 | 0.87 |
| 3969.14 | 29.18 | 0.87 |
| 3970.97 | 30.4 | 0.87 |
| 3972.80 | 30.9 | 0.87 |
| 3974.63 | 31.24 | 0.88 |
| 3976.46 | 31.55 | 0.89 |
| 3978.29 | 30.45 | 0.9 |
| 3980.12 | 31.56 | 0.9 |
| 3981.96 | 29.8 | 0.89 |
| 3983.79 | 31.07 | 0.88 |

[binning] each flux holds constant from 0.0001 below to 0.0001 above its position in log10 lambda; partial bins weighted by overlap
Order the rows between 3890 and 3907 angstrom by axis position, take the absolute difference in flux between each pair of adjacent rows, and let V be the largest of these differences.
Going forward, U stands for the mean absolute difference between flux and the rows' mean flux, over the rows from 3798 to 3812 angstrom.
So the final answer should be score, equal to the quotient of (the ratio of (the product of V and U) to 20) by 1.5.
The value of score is 0.05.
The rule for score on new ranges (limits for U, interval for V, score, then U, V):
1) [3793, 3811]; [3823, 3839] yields 0.09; 0.6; 4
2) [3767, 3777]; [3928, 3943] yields 0.12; 1.2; 3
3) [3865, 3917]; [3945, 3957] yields 0.08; 2.0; 1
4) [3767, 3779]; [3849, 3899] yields 0.56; 1.0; 16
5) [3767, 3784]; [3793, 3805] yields 0.17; 1.9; 3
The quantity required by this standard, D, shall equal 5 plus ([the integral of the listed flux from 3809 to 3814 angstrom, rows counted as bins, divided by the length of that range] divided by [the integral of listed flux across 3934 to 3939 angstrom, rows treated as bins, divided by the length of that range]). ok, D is 6.3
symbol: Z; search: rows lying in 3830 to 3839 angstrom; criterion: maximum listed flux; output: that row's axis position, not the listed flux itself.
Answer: 3830.86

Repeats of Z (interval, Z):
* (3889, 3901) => 3900.29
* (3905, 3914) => 3912.88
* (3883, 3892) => 3884.15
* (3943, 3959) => 3947.27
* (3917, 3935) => 3929.13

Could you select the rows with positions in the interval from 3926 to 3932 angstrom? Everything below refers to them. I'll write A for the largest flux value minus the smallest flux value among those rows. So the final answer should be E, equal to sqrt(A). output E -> 1.8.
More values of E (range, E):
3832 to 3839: 0.6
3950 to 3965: 2.0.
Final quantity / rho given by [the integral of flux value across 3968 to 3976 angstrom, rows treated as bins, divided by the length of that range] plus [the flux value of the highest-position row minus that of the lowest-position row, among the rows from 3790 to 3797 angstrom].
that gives 30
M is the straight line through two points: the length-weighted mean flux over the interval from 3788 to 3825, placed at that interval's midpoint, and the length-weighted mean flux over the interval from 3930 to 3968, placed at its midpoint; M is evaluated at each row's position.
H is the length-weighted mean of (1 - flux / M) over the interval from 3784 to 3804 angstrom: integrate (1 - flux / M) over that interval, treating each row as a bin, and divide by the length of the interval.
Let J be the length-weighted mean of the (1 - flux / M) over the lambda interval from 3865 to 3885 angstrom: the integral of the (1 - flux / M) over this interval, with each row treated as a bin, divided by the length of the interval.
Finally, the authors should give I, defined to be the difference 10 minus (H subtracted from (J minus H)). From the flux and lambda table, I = 9.9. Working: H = 0.00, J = 0.16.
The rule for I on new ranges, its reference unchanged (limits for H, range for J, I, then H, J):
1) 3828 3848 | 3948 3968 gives 10.1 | 0.05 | -0.01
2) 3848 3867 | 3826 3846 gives 10.1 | 0.06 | 0.05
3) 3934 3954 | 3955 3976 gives 10.0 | -0.01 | -0.02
